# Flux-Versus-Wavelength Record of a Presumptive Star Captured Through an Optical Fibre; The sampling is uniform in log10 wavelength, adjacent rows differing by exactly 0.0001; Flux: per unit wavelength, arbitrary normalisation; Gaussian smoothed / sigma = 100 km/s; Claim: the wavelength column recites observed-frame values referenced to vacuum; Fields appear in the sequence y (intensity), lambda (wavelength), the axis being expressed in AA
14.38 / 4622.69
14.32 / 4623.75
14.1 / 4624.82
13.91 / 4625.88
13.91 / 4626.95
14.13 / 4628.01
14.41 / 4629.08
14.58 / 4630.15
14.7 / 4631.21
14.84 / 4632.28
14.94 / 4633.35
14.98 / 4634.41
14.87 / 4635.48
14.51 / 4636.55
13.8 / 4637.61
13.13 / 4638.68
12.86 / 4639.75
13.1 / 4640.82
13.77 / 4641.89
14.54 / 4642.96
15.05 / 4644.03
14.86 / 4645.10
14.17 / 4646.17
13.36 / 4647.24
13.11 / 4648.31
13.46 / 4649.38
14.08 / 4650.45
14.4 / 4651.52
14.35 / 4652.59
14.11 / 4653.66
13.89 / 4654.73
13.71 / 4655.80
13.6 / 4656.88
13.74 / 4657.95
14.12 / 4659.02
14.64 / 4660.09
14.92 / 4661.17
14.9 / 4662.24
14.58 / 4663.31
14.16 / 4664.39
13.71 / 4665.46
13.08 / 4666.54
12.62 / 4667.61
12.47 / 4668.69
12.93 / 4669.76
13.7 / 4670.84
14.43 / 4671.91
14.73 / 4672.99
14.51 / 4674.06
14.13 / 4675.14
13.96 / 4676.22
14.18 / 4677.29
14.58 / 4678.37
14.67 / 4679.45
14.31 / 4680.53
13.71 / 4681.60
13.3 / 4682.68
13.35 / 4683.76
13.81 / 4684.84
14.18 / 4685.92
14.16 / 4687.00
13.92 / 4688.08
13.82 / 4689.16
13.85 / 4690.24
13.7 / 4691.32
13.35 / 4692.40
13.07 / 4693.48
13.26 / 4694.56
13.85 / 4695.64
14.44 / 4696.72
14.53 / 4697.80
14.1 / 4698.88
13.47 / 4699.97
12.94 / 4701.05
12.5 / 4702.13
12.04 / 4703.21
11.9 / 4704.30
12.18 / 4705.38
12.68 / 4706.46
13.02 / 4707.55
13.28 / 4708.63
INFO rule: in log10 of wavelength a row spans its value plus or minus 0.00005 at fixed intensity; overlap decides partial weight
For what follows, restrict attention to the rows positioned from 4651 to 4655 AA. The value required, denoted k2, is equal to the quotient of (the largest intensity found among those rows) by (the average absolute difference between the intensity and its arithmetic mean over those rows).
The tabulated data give 77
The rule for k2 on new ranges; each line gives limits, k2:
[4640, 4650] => 24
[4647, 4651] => 49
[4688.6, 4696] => 49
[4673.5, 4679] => 67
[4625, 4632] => 51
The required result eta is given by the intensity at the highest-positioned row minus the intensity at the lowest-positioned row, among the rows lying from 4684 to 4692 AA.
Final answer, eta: -0.1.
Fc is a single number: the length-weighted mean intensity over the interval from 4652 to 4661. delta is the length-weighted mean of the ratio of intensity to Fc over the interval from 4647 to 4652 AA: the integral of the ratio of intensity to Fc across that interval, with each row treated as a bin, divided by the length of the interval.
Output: 0.97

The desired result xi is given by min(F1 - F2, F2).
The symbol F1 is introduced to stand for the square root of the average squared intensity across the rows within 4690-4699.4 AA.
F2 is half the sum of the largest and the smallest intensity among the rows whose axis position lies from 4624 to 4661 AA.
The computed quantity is -0.2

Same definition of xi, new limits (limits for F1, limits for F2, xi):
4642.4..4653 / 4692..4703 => 0.6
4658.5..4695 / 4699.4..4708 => 1.2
